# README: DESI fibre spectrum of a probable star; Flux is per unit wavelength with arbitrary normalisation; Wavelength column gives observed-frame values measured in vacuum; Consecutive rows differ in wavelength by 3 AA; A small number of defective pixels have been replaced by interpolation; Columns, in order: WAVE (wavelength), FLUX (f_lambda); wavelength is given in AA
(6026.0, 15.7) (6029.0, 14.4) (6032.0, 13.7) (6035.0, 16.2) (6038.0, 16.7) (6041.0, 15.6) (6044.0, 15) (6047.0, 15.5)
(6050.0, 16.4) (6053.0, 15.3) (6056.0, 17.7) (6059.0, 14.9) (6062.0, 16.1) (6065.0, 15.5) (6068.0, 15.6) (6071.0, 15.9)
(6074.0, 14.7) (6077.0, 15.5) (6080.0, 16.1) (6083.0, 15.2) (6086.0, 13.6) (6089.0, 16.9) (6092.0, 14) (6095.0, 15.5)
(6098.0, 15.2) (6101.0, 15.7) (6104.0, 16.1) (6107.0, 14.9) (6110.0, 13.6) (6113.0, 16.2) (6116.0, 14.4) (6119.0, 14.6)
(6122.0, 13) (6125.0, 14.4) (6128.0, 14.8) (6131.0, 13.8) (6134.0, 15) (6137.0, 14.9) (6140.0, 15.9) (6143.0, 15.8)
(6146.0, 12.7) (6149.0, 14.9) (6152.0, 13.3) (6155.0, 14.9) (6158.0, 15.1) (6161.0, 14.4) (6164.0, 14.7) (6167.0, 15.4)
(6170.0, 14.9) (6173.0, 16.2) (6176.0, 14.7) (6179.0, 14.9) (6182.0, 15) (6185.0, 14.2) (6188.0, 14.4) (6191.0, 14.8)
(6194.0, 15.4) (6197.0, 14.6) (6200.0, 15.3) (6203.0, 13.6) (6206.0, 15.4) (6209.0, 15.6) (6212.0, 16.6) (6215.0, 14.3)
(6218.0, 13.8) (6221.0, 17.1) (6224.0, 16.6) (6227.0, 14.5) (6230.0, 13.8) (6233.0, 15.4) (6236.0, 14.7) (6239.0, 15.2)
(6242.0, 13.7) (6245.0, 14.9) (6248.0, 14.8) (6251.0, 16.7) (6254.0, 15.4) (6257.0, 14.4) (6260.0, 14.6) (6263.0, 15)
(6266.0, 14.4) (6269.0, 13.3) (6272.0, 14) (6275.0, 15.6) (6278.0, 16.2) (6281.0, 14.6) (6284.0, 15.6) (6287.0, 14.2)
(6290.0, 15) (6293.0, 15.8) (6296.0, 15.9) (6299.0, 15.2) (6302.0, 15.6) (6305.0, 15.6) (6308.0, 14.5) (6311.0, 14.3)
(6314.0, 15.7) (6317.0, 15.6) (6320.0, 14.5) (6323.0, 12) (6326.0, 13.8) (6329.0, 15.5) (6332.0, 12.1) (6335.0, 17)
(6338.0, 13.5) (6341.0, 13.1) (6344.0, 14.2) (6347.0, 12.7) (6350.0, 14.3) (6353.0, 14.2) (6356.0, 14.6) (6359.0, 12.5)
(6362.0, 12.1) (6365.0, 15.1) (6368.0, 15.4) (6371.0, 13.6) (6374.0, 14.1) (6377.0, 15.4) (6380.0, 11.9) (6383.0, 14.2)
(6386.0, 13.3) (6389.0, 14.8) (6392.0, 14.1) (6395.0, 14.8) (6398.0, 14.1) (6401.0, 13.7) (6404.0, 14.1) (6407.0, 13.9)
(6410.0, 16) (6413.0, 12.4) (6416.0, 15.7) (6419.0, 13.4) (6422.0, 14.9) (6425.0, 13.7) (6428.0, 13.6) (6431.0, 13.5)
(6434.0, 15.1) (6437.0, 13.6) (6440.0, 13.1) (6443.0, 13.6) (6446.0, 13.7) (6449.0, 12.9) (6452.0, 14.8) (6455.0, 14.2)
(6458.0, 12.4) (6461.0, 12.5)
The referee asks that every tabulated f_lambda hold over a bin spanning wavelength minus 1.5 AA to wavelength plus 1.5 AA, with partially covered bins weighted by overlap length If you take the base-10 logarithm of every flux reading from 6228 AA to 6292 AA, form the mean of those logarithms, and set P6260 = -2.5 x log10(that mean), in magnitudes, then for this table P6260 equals -0.171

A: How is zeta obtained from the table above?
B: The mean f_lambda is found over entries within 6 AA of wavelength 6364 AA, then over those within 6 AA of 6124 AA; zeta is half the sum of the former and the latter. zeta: 14.0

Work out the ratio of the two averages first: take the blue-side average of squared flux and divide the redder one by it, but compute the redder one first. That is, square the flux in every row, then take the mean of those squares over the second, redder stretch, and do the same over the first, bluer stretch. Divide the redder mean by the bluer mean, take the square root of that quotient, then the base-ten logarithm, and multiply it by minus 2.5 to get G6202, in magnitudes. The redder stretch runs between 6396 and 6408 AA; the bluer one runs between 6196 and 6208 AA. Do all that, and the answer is 0.060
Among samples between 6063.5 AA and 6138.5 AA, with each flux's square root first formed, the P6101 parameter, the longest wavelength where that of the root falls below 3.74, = 6131.0 AA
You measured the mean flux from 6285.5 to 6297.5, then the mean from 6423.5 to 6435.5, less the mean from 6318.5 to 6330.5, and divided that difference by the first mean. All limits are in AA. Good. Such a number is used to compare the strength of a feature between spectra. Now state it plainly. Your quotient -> 0.002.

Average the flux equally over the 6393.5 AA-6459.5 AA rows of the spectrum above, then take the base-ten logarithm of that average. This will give 1.14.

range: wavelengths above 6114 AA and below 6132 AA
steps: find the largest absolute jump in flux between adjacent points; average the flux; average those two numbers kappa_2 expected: 7.9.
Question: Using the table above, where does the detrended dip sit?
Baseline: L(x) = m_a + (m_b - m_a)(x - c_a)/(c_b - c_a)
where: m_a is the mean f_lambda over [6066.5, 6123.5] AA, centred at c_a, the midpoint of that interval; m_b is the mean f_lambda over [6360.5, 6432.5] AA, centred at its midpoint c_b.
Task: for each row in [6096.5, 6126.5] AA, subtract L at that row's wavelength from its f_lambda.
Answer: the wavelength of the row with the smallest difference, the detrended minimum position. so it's 6122.0 AA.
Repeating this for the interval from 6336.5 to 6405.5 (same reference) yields 6380.0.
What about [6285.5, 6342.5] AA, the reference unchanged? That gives 6323.0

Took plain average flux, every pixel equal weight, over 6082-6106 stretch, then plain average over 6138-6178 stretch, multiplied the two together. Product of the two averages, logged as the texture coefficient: 227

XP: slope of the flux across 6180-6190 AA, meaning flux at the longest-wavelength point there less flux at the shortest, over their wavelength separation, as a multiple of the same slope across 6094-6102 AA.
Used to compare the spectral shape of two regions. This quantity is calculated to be -3.0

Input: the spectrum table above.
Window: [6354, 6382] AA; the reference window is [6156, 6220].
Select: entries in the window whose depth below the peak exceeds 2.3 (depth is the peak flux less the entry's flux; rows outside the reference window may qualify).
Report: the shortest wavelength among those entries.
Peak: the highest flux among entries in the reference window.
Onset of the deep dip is 6359.0 AA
